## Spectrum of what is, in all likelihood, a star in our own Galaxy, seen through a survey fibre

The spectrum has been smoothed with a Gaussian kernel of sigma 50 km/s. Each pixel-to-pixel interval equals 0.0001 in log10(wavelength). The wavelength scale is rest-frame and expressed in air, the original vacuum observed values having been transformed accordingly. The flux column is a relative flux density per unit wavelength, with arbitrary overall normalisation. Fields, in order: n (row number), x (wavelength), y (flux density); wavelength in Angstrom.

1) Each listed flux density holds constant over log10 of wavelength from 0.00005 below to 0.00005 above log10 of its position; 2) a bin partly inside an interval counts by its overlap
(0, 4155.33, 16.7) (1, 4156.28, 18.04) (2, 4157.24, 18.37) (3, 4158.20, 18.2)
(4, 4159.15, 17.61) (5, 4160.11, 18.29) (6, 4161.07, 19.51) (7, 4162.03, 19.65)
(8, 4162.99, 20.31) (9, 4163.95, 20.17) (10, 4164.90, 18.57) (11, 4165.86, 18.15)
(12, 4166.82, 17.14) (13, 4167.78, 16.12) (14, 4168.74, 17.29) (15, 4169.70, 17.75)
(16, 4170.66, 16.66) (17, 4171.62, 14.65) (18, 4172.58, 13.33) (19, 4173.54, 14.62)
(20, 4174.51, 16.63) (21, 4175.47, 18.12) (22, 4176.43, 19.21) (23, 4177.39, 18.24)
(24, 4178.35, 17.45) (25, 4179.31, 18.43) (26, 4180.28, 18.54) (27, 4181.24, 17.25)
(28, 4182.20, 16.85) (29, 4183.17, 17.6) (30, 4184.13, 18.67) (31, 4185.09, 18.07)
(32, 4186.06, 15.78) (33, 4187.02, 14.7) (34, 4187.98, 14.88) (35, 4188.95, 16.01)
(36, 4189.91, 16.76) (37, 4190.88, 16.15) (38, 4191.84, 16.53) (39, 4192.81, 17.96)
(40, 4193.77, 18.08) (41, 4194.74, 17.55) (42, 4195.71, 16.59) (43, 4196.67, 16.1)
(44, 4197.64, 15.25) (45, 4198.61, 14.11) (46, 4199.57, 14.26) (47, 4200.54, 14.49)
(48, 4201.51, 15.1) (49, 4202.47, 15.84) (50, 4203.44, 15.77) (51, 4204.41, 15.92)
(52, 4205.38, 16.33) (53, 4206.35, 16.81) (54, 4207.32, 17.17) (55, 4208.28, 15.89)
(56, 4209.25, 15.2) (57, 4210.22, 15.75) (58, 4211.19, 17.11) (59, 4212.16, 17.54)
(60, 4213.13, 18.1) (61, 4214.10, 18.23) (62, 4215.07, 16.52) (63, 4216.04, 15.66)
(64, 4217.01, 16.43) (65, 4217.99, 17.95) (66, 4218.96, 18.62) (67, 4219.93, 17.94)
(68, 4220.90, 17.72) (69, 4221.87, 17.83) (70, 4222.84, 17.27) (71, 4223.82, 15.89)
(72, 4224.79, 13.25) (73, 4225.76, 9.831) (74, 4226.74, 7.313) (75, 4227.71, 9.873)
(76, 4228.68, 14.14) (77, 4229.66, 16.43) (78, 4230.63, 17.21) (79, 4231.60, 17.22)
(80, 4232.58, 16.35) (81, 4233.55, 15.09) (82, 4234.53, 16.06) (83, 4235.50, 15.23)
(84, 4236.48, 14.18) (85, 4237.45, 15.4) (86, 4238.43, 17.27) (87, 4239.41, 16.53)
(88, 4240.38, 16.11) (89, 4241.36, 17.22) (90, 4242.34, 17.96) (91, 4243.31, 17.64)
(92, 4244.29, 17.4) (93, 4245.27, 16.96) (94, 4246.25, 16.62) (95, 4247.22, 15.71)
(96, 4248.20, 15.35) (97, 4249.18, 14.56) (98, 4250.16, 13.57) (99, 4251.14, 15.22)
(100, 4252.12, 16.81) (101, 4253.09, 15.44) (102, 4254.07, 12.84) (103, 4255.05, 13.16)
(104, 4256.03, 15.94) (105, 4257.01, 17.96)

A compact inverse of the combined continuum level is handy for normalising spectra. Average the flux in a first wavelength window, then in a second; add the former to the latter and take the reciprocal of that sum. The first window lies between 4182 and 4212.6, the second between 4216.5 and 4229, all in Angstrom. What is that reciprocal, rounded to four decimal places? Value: 0.0320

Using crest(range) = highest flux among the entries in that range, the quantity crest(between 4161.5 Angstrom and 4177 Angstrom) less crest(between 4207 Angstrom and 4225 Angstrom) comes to 1.7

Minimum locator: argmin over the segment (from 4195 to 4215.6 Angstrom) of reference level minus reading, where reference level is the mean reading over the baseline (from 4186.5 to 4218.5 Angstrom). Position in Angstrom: 4214.10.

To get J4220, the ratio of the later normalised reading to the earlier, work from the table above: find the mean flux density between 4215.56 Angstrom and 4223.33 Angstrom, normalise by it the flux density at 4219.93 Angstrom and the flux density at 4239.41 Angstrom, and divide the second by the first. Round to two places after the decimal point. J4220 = 0.92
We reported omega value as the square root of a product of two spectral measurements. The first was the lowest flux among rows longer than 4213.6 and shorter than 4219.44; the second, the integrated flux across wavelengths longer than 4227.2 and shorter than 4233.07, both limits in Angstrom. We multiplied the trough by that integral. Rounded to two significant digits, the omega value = 37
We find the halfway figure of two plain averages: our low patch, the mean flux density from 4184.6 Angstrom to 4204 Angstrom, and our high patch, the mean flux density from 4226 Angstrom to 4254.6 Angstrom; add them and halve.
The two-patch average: 15.7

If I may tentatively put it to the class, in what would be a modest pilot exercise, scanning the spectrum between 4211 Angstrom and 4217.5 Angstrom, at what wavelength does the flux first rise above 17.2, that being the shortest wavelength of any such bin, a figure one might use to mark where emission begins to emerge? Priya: 4212.16 Angstrom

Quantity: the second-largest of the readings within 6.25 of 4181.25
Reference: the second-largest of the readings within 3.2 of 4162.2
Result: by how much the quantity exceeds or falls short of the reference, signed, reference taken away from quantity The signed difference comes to -1.5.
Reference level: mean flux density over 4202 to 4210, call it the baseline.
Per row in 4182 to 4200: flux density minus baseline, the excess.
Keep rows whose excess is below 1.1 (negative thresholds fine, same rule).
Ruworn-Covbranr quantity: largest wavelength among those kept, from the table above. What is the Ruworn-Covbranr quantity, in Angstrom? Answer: 4199.57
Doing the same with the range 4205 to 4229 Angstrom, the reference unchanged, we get 4228.68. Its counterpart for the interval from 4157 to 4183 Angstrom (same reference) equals 4182.20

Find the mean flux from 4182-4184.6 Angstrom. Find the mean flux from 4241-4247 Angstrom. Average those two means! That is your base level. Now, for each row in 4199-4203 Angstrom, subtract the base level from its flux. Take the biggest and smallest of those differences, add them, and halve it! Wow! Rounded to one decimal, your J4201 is -2.5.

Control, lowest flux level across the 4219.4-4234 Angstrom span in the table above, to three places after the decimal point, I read 7.313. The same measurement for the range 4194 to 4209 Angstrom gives 14.110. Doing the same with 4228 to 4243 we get 14.140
